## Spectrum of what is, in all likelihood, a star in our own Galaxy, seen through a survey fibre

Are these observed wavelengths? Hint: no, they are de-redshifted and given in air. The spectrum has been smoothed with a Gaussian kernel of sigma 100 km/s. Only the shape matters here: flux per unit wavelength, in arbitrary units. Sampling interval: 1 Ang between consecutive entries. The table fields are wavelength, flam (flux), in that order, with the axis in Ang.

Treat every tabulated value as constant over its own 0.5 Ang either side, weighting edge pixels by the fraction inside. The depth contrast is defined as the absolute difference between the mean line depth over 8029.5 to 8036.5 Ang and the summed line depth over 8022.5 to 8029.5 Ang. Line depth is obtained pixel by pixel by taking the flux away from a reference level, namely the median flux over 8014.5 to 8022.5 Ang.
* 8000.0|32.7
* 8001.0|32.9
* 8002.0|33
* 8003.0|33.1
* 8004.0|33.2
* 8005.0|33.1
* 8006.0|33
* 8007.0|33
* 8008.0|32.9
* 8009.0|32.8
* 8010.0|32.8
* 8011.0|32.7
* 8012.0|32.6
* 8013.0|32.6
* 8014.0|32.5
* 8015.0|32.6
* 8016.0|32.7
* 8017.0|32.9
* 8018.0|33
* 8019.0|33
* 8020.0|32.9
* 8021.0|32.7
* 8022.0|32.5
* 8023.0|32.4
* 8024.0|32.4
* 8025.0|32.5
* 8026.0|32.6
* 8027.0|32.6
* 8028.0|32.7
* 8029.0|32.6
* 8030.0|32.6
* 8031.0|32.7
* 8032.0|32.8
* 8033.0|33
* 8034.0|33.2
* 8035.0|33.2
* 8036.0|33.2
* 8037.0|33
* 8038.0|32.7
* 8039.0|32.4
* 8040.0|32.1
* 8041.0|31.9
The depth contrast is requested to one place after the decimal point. 2.0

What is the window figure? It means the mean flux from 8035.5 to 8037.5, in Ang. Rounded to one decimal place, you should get 33.1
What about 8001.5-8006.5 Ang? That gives 33.1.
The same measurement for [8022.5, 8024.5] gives 32.4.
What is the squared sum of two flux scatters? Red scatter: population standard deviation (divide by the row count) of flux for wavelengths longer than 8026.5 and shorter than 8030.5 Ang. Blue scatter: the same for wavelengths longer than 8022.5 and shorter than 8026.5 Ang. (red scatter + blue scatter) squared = 0.02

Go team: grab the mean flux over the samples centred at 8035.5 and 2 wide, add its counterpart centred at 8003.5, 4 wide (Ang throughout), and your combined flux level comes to 66.3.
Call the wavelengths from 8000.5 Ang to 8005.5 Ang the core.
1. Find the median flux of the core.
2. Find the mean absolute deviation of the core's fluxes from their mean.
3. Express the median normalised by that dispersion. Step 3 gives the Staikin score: 376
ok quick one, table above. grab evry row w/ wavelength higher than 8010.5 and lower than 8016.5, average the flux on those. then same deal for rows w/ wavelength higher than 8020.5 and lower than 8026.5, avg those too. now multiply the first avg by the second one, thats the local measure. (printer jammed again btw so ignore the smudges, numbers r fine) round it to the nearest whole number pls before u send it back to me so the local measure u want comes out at 1061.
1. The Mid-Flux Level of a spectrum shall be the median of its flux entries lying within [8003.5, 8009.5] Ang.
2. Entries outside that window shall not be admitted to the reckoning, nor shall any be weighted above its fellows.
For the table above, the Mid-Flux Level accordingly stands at 33.0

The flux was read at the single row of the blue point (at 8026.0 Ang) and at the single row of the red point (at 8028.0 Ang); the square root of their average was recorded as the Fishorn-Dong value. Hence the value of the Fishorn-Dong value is 5.71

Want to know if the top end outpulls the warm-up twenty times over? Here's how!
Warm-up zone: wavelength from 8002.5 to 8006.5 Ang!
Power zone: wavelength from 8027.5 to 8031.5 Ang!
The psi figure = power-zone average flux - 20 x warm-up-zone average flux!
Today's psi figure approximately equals -629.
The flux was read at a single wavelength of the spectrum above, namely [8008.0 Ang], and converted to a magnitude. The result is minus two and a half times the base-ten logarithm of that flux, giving -3.79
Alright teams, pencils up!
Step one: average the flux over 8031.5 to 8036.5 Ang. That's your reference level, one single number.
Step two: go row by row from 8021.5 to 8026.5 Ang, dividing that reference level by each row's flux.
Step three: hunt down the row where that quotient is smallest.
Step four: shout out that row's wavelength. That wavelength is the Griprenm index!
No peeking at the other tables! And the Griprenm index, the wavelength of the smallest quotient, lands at 8026.0 Ang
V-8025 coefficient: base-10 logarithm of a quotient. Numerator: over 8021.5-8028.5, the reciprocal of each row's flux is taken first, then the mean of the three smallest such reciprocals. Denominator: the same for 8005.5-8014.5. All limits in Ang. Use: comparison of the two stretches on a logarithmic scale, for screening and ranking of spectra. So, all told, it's 0.0044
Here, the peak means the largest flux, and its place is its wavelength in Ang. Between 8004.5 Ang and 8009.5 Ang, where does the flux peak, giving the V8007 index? 8005.0 Ang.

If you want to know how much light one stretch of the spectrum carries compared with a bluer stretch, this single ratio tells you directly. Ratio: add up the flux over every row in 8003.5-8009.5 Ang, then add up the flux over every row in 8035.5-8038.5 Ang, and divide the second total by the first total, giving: 0.50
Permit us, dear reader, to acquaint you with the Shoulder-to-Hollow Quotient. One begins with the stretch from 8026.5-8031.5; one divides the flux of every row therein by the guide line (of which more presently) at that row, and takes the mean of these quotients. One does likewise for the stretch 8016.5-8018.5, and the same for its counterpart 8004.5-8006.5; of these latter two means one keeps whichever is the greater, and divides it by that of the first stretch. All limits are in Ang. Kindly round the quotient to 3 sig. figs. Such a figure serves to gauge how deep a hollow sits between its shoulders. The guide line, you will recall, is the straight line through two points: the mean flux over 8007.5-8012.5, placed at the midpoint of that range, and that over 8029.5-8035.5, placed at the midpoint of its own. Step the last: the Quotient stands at 1.02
